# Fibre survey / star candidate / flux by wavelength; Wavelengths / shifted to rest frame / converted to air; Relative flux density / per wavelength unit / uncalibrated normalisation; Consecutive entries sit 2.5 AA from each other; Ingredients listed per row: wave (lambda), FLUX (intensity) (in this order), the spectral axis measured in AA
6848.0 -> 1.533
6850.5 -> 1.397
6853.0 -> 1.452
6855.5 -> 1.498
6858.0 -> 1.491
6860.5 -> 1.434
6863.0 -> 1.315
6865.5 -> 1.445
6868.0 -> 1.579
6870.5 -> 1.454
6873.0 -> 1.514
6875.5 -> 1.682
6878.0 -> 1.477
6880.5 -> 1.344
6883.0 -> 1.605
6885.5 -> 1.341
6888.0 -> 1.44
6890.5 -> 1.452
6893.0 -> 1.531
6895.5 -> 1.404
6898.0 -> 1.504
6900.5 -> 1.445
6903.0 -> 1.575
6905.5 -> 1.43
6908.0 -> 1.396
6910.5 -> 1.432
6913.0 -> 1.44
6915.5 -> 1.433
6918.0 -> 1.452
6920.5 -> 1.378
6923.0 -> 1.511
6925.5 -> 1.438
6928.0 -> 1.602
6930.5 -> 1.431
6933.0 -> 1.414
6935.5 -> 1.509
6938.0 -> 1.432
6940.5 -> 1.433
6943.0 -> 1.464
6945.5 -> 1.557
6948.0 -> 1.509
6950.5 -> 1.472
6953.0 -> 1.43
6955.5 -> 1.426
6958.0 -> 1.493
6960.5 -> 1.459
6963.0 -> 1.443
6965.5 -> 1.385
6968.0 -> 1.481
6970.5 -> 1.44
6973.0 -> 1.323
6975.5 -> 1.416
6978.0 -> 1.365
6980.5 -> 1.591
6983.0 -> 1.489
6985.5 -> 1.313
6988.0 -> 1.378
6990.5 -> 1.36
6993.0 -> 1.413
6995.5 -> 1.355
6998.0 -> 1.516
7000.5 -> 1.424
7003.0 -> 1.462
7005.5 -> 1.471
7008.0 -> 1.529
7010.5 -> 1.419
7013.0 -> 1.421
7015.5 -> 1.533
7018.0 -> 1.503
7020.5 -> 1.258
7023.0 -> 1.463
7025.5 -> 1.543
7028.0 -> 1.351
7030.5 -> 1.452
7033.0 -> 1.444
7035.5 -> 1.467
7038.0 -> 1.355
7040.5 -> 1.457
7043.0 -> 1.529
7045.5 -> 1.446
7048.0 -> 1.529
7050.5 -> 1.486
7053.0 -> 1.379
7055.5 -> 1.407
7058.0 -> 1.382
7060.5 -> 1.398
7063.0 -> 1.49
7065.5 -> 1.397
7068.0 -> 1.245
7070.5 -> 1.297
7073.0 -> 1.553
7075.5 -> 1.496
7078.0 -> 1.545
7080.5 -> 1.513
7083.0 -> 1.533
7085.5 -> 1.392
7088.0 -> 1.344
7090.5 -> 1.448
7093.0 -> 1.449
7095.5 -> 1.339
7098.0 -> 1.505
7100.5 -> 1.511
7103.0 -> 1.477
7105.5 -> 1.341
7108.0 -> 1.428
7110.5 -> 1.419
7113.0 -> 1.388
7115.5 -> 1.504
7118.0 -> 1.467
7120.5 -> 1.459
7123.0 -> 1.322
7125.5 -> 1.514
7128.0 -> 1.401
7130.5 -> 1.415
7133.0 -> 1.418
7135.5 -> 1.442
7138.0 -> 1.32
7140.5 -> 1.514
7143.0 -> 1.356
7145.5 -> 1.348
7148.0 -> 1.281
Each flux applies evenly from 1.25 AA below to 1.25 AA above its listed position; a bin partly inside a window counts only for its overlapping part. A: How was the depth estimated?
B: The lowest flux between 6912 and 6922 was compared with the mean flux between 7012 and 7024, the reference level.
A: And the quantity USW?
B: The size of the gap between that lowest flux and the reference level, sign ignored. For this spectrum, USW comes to 0.06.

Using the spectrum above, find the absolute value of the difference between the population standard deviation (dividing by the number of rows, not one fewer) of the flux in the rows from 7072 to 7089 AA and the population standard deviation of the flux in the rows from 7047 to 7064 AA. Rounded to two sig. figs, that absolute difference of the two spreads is 0.019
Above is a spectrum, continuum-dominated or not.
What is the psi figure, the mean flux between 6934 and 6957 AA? 1.470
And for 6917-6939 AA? 1.463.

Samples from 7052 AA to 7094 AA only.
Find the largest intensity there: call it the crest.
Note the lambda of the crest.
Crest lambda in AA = 7073.0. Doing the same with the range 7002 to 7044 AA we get 7025.5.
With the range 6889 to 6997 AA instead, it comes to 6928.0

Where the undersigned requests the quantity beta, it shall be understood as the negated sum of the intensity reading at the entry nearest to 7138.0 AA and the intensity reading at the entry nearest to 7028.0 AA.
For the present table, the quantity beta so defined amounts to -2.67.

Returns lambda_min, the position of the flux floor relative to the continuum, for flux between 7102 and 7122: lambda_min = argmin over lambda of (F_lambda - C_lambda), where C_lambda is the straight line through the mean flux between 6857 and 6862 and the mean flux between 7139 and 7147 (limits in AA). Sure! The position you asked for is 7105.5 AA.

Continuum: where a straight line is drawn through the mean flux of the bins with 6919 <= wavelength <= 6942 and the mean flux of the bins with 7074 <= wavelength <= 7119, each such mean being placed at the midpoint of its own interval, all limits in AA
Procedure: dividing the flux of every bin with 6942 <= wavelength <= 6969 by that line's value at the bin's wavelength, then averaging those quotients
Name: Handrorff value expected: 1.00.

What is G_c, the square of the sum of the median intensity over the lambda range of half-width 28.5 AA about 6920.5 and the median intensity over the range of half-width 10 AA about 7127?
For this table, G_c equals 8.24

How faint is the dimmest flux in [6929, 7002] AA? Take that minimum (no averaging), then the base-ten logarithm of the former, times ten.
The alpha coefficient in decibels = 1.18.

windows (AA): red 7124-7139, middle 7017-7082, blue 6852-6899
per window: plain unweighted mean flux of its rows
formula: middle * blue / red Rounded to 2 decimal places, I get 1.49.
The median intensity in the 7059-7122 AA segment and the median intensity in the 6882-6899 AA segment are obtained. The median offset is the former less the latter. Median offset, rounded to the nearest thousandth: -0.003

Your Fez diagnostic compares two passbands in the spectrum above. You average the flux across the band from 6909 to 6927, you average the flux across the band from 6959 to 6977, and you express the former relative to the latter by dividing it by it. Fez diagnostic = 1.01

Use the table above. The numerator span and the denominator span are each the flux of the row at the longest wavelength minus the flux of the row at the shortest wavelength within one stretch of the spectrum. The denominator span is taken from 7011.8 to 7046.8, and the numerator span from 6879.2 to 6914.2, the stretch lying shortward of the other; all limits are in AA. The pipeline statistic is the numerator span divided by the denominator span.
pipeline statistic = 3.8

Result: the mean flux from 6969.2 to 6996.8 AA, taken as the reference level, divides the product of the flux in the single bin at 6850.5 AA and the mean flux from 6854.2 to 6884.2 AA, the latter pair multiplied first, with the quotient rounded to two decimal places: 1.48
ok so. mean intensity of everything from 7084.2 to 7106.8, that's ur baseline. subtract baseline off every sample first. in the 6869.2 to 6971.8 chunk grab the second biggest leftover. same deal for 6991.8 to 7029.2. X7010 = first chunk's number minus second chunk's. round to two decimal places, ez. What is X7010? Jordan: 0.07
